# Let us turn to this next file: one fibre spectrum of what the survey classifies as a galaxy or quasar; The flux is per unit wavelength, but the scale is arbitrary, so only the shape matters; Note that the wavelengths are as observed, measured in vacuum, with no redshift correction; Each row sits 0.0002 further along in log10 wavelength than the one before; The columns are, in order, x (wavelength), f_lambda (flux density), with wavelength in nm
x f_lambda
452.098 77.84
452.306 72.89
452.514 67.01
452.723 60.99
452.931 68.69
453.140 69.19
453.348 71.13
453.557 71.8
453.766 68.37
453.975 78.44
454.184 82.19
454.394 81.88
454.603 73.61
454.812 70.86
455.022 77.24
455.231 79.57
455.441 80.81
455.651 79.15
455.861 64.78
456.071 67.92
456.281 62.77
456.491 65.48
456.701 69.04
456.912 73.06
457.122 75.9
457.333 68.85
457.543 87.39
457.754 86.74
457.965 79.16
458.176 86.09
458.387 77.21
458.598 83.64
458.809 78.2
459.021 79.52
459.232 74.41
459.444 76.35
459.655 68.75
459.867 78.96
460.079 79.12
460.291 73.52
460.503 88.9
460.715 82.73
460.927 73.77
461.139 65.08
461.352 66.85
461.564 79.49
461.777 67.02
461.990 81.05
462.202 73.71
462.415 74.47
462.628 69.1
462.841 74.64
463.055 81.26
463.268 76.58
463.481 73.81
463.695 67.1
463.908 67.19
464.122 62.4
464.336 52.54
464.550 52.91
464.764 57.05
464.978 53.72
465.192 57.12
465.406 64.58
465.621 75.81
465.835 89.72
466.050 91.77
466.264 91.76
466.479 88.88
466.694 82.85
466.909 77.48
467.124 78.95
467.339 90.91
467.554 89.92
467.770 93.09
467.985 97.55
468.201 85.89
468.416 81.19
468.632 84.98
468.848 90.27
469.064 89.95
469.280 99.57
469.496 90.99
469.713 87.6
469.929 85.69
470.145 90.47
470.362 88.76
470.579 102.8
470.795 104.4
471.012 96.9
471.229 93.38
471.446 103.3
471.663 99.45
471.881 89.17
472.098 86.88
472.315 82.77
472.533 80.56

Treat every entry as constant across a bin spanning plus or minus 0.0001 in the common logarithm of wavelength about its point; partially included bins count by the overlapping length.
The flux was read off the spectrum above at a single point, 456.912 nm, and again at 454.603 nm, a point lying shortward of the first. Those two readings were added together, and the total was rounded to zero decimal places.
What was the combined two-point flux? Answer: 147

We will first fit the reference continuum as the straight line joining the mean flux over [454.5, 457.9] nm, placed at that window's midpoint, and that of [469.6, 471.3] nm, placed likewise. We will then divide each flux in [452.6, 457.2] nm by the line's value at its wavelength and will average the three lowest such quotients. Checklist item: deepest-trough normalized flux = 0.87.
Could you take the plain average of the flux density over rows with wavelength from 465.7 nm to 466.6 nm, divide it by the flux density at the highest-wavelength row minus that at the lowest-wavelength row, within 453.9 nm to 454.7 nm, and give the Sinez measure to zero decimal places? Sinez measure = -19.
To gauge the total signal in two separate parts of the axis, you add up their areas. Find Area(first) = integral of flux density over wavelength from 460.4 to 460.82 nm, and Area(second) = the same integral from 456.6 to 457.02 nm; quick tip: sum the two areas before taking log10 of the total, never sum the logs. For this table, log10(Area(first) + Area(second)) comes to 1.82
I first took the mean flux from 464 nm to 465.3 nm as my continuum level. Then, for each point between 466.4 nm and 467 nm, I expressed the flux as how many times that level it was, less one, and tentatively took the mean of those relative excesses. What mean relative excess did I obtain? 0.48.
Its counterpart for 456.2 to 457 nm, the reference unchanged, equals 0.21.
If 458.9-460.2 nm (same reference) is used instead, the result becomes 0.36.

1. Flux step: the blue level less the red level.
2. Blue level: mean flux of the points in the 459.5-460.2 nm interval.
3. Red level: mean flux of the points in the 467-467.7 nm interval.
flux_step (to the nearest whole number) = -11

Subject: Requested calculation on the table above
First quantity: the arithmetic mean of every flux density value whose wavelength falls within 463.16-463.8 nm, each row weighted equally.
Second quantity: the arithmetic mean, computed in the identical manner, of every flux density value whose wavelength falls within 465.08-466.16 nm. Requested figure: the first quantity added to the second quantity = 148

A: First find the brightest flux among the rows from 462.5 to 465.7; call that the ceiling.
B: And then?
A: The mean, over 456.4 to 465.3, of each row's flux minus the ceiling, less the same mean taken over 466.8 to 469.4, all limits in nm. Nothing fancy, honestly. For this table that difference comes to -15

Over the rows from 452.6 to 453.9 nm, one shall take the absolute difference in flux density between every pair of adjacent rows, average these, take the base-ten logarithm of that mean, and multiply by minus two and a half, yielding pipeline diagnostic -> -1.14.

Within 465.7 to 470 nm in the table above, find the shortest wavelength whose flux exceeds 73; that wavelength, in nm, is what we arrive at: 465.835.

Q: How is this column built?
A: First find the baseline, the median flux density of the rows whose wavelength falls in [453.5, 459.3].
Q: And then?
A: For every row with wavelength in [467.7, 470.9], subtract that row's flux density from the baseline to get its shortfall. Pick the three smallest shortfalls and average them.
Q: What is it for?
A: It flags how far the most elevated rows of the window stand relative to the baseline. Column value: -25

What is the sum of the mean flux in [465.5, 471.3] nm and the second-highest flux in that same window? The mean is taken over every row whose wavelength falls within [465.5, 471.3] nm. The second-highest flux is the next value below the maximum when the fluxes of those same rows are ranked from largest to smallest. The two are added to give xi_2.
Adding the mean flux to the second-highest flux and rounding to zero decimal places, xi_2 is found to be 192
